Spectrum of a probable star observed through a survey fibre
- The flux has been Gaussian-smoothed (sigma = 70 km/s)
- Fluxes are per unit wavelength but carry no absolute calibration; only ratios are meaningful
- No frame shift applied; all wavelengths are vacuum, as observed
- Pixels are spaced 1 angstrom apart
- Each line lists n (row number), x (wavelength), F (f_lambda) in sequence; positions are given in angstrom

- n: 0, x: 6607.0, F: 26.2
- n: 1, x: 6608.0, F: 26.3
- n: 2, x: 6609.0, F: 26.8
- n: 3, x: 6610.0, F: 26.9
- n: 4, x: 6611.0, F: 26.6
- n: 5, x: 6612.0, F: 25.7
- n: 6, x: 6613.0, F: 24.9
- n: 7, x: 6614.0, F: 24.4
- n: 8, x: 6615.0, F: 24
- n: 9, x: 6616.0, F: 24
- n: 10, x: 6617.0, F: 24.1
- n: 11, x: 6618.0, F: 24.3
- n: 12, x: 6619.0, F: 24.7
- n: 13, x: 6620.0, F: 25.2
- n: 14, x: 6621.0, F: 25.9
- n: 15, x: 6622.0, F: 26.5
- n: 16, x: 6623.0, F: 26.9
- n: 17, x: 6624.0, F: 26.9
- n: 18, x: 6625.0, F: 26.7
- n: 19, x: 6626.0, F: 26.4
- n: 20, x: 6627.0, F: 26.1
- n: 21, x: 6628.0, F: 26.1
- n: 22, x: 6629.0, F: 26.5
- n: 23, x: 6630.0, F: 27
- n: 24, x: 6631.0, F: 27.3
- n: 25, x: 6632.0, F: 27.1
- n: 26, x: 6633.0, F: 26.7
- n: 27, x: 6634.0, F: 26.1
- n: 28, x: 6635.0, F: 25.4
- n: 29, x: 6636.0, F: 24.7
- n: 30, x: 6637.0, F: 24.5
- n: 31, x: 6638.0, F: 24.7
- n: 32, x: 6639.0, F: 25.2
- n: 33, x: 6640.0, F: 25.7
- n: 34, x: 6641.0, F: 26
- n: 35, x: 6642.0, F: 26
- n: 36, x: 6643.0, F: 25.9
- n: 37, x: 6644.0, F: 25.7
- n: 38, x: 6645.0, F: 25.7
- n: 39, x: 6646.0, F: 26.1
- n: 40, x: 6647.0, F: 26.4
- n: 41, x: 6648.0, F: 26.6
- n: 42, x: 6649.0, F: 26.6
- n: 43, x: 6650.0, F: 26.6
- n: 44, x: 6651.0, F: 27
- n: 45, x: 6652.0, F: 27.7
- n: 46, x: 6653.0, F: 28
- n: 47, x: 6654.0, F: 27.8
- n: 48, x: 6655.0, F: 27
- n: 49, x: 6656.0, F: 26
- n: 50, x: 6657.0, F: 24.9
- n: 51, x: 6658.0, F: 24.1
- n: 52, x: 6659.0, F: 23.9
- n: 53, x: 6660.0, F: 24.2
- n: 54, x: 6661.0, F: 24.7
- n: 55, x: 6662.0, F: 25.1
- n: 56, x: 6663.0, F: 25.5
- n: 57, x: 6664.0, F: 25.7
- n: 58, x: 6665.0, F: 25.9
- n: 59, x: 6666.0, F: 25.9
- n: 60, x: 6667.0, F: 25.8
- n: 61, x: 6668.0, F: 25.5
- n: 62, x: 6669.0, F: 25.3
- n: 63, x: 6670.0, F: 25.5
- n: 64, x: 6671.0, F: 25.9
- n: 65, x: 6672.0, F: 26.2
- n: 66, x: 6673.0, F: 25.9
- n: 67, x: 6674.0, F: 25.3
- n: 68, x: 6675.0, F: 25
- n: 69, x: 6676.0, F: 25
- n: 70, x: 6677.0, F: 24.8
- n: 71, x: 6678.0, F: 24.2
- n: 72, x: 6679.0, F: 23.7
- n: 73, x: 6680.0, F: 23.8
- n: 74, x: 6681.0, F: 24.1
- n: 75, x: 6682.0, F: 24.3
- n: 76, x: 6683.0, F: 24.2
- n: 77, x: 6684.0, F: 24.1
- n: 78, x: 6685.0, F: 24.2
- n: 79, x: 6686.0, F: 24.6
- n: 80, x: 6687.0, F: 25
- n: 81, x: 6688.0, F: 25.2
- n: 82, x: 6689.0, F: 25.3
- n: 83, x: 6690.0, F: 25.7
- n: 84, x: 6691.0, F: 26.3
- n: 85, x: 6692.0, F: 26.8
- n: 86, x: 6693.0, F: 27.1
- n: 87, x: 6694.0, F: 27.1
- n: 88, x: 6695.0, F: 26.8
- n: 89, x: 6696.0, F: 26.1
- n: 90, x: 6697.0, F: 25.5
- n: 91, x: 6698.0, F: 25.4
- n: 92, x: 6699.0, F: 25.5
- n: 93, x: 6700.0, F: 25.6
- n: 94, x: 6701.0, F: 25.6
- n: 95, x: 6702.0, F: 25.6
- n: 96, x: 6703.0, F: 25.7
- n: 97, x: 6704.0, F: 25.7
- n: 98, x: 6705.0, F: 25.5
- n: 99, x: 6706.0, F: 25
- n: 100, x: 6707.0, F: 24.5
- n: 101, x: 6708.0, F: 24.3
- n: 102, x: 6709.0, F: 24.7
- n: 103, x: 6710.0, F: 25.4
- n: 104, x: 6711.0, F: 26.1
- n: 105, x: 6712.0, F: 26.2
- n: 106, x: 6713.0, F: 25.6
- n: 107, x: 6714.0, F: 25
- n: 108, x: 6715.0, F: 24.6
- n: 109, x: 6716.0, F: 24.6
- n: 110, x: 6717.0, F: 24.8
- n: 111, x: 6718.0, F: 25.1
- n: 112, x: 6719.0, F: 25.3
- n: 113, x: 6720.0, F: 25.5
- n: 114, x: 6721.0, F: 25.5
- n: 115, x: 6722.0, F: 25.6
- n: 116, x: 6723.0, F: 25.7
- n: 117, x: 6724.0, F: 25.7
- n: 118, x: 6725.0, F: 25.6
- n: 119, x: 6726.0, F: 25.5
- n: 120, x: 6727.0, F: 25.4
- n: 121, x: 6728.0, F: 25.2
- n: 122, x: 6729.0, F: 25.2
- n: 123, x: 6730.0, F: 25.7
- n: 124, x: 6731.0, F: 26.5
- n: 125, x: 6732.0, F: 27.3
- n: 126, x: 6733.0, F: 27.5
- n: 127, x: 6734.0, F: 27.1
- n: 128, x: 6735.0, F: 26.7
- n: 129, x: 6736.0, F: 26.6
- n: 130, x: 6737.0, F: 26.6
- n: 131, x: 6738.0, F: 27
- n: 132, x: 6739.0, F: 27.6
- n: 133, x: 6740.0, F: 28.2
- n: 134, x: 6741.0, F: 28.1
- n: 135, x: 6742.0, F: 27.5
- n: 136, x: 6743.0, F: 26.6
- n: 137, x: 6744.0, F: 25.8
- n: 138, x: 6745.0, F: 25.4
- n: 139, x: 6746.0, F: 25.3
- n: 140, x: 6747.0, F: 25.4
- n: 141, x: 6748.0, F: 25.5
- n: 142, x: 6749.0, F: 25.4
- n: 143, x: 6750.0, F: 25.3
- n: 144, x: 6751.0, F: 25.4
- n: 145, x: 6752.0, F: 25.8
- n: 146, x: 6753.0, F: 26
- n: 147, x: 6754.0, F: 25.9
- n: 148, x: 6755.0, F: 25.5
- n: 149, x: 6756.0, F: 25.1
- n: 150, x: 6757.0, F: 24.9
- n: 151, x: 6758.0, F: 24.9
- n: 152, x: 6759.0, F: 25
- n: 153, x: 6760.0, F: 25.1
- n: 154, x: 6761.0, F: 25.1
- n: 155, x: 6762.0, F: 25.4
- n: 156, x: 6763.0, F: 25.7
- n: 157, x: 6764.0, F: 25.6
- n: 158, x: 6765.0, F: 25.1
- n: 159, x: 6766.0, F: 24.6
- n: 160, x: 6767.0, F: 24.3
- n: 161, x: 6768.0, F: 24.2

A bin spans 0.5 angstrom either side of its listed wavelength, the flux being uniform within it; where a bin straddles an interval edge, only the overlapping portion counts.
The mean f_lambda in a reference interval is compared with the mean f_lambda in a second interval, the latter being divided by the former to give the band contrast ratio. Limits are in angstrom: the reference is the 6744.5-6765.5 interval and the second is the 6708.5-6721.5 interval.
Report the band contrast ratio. 1.00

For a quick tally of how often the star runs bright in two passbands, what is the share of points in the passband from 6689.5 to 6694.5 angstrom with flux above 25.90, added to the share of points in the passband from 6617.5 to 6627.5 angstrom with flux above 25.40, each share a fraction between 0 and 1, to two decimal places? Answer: 1.50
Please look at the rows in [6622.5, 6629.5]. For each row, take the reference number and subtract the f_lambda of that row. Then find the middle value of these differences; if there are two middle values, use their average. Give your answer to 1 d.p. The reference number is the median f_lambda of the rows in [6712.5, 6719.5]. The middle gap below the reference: -1.5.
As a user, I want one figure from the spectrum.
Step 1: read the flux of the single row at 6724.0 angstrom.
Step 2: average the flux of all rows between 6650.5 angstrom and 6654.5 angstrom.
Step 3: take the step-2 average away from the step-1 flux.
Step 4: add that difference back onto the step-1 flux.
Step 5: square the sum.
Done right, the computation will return 565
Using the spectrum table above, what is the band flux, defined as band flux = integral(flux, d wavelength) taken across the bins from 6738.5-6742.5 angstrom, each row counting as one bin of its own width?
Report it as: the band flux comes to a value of 111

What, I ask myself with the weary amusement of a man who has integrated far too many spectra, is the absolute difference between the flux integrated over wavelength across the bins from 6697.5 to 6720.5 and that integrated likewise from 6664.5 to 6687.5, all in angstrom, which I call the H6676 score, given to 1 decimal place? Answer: 7.1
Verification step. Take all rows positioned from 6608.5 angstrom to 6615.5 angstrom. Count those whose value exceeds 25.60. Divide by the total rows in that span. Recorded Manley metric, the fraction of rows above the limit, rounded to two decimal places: 0.57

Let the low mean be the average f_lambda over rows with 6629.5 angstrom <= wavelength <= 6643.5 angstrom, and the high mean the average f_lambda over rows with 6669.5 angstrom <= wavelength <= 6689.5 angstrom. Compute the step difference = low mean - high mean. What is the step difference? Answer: 1.1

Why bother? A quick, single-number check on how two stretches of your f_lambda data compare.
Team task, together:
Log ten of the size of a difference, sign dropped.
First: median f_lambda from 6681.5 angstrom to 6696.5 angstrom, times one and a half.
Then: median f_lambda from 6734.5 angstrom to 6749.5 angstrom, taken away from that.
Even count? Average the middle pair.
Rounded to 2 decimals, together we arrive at 1.05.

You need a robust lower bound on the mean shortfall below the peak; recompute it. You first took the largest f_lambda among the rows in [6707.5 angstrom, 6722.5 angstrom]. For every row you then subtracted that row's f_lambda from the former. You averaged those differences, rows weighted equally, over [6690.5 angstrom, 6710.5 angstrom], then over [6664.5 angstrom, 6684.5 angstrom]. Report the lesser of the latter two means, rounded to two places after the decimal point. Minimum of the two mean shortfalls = 0.49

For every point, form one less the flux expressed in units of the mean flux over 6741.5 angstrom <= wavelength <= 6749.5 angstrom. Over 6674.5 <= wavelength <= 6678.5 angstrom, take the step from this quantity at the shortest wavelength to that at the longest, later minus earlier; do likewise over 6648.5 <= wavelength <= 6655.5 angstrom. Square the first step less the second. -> 0.0022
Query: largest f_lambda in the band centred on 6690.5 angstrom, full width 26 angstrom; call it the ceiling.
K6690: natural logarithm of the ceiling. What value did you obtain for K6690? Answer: 3.30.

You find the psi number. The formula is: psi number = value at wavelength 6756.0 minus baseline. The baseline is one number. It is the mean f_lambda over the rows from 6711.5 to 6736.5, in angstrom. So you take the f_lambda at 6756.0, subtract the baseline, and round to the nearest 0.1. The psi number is -0.6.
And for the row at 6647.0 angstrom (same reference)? 0.7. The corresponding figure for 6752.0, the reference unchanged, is 0.1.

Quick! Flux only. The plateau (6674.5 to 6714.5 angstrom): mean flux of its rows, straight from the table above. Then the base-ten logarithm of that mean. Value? 1.40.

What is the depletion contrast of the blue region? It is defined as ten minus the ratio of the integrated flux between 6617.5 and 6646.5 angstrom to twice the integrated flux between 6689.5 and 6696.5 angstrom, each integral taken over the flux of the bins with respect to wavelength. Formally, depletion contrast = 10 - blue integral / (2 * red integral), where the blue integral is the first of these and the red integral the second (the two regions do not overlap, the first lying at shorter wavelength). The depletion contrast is 7.98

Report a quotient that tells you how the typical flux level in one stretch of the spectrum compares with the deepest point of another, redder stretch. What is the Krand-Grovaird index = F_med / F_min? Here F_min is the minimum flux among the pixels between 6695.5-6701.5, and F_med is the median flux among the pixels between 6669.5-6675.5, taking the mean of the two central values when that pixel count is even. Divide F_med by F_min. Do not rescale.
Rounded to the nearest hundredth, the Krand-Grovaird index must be 1.01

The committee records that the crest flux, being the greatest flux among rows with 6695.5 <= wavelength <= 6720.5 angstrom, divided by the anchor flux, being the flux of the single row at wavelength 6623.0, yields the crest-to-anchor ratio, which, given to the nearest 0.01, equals 0.97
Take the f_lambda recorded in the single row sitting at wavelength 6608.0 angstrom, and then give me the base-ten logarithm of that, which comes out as 1.42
